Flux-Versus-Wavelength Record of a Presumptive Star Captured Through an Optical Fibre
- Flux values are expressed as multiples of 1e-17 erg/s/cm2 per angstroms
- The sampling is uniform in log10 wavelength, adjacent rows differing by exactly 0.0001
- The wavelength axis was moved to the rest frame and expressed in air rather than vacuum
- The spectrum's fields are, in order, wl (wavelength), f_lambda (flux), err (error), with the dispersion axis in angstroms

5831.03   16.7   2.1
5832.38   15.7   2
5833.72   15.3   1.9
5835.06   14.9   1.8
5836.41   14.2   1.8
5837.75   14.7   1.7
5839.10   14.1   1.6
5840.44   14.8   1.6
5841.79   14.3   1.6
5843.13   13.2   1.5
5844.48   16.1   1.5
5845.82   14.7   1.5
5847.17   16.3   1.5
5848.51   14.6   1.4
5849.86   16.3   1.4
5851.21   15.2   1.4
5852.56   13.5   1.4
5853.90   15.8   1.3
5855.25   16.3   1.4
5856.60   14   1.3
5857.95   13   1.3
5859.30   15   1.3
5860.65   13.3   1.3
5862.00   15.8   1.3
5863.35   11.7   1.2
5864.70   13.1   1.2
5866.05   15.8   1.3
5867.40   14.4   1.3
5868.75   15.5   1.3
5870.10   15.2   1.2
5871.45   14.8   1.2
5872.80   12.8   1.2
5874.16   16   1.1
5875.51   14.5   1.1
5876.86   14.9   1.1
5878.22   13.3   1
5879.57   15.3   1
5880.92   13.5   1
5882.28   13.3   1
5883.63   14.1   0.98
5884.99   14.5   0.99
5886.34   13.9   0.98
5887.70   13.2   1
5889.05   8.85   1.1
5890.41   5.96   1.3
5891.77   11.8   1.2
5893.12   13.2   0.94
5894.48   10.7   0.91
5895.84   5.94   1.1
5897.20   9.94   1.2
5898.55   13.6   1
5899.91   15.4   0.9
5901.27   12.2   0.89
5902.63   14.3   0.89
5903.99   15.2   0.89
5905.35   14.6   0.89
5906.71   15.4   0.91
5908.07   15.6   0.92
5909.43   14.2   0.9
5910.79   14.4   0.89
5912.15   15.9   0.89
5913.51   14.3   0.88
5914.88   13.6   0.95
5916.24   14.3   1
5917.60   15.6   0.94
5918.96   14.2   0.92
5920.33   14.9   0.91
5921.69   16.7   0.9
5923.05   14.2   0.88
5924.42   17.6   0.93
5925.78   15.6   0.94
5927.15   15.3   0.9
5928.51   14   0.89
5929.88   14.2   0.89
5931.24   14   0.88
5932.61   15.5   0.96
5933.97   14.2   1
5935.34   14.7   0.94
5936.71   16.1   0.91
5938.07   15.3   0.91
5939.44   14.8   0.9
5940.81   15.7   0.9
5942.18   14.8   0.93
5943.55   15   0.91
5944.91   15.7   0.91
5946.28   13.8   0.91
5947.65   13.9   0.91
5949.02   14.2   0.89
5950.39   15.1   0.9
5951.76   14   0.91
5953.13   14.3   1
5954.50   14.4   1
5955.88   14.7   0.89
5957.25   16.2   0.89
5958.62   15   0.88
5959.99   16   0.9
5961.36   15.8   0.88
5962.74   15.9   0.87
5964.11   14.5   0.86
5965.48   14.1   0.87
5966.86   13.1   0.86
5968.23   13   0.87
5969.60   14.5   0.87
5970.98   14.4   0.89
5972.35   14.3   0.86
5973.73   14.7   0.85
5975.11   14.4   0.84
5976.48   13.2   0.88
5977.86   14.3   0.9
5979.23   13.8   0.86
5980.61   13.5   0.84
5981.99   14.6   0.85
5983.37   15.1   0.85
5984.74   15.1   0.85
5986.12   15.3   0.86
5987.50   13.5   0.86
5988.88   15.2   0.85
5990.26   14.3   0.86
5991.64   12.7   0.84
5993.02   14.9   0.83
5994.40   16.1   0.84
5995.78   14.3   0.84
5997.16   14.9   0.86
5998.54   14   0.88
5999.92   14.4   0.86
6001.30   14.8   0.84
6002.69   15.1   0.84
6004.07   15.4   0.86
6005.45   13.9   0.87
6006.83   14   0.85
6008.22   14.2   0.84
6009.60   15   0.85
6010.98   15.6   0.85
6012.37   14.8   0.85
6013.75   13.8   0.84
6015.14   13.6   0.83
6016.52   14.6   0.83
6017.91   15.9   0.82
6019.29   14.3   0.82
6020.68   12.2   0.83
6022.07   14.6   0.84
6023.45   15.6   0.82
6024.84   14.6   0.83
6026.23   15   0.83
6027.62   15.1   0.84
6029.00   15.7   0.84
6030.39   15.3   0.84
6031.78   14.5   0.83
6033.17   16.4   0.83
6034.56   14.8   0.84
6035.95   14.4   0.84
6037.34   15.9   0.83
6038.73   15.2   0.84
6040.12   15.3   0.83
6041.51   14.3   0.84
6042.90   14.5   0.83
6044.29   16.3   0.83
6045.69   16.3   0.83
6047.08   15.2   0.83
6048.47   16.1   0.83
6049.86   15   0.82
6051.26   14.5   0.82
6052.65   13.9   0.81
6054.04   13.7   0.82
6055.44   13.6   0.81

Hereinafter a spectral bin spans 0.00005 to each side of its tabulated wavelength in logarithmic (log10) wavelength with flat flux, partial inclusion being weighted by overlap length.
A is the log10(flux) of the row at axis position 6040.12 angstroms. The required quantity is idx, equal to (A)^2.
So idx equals 1.40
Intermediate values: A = 1.18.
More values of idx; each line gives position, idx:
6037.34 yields 1.44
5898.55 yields 1.28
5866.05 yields 1.44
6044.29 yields 1.47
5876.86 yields 1.38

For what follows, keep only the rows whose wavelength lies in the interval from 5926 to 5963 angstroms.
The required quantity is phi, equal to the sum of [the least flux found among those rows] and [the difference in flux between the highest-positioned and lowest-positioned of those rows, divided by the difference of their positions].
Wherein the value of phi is 13.8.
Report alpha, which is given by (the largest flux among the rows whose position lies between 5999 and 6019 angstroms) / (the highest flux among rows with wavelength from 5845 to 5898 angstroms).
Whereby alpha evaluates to 0.98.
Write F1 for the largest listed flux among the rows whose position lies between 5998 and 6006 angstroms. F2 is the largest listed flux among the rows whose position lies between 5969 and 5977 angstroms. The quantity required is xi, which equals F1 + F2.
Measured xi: 30.1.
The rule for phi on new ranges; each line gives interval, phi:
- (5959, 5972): 12.9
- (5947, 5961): 14.1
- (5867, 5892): 5.9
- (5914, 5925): 14.0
